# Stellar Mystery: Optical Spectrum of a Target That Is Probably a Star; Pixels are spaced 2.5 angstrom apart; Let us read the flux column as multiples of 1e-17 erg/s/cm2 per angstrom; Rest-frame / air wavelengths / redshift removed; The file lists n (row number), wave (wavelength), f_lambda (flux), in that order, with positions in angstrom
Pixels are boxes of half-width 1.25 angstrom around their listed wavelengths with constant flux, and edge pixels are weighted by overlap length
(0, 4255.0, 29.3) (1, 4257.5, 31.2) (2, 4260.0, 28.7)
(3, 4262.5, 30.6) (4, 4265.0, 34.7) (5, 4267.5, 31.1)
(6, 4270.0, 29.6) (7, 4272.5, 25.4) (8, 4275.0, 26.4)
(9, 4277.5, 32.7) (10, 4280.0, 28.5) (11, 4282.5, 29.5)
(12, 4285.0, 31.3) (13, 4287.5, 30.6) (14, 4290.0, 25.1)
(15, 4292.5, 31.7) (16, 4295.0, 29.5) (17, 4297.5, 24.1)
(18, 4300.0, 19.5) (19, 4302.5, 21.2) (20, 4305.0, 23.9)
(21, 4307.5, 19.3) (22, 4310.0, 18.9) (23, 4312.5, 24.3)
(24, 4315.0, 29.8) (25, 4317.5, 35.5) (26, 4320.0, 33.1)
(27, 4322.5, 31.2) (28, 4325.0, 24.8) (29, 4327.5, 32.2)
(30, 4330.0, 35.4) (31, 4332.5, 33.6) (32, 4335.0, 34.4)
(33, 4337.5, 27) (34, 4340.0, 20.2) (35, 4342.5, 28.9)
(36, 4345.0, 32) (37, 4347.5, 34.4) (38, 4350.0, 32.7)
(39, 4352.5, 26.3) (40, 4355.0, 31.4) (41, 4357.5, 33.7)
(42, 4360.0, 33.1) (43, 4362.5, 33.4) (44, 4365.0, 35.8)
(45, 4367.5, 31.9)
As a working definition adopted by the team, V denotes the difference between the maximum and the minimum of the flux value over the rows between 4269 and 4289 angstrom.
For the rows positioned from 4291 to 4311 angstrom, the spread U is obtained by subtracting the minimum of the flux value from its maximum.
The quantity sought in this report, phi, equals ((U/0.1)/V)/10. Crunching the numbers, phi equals 1.8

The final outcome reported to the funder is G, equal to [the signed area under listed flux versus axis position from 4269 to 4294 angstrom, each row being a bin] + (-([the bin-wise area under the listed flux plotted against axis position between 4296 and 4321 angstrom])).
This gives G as 104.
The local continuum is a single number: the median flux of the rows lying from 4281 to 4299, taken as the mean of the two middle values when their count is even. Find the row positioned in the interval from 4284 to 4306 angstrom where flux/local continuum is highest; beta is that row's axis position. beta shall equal 4292.5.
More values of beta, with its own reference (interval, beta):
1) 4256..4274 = 4265.0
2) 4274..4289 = 4277.5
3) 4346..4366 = 4365.0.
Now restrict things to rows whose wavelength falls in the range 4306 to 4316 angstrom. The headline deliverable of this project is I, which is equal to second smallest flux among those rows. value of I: 19.3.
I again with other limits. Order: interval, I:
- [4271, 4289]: 26.4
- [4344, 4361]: 31.4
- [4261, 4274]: 29.6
